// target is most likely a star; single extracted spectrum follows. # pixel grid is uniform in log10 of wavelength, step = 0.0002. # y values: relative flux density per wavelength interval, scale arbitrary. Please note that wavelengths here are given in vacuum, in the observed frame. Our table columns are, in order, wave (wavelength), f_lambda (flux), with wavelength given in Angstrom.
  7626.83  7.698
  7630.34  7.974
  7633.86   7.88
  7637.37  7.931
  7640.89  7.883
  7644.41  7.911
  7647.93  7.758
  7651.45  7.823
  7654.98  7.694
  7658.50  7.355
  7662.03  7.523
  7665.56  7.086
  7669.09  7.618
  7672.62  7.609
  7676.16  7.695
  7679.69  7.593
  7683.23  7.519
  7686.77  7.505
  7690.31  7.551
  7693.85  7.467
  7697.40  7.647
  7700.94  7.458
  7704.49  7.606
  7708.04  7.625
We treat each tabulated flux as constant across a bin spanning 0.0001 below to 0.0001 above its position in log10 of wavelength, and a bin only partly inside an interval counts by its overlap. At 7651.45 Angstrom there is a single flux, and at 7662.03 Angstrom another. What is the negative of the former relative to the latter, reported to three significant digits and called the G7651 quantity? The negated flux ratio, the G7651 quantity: -1.04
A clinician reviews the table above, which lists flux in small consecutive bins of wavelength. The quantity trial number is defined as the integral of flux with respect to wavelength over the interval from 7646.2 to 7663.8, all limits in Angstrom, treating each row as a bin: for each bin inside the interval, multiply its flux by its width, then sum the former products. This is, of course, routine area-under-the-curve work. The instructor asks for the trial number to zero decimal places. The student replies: 134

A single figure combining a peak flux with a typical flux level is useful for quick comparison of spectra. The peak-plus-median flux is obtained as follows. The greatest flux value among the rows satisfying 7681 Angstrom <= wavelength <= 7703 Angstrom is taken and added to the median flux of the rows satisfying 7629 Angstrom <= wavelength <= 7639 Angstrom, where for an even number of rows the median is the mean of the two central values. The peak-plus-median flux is 15.58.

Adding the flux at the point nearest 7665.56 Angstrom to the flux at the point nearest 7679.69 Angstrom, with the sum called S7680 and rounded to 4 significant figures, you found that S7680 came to 14.68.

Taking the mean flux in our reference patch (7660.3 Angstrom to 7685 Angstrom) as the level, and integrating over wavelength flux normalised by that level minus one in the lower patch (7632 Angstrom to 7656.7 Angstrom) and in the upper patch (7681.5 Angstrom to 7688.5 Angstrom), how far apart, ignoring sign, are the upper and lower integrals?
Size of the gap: 1.1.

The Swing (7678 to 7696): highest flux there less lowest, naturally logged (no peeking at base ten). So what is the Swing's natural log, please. -2.1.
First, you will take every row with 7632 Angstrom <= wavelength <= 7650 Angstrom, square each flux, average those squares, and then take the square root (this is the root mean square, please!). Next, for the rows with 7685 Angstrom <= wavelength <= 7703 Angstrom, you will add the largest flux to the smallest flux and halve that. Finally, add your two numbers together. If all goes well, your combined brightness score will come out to 15.4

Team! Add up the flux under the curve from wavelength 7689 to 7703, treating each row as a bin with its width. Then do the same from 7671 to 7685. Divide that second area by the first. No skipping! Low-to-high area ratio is 1.01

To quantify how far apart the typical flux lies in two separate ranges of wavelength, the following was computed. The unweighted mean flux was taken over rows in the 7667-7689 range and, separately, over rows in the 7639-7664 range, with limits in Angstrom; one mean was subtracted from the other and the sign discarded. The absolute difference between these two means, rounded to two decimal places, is 0.12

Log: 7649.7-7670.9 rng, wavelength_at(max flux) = 7651.45 Angstrom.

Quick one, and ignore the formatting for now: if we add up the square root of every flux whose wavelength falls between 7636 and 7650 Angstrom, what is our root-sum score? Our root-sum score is 11.2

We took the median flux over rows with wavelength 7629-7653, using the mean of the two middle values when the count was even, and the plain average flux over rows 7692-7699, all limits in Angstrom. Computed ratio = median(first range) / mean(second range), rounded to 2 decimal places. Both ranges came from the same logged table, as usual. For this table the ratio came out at 1.04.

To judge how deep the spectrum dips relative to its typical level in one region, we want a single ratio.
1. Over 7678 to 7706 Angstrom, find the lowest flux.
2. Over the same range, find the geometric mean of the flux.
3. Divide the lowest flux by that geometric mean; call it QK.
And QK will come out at 0.99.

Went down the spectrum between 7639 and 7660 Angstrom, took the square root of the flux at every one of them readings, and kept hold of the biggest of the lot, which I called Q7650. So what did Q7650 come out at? 2.81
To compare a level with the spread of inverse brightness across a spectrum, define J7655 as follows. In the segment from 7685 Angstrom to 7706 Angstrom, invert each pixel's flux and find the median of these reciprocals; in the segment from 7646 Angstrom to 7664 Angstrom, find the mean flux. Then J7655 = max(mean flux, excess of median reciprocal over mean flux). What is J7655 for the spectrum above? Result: 7.6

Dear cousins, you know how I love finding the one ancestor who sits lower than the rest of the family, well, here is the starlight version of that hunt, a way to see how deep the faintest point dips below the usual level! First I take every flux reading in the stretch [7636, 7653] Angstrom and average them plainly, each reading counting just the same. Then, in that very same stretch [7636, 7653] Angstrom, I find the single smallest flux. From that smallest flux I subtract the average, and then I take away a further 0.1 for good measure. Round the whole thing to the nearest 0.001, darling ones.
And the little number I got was -0.203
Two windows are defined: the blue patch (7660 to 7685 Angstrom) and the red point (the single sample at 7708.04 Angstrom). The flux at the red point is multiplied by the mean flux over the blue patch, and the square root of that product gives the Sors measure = 7.57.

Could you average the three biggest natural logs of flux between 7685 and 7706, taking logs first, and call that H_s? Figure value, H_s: 2.03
